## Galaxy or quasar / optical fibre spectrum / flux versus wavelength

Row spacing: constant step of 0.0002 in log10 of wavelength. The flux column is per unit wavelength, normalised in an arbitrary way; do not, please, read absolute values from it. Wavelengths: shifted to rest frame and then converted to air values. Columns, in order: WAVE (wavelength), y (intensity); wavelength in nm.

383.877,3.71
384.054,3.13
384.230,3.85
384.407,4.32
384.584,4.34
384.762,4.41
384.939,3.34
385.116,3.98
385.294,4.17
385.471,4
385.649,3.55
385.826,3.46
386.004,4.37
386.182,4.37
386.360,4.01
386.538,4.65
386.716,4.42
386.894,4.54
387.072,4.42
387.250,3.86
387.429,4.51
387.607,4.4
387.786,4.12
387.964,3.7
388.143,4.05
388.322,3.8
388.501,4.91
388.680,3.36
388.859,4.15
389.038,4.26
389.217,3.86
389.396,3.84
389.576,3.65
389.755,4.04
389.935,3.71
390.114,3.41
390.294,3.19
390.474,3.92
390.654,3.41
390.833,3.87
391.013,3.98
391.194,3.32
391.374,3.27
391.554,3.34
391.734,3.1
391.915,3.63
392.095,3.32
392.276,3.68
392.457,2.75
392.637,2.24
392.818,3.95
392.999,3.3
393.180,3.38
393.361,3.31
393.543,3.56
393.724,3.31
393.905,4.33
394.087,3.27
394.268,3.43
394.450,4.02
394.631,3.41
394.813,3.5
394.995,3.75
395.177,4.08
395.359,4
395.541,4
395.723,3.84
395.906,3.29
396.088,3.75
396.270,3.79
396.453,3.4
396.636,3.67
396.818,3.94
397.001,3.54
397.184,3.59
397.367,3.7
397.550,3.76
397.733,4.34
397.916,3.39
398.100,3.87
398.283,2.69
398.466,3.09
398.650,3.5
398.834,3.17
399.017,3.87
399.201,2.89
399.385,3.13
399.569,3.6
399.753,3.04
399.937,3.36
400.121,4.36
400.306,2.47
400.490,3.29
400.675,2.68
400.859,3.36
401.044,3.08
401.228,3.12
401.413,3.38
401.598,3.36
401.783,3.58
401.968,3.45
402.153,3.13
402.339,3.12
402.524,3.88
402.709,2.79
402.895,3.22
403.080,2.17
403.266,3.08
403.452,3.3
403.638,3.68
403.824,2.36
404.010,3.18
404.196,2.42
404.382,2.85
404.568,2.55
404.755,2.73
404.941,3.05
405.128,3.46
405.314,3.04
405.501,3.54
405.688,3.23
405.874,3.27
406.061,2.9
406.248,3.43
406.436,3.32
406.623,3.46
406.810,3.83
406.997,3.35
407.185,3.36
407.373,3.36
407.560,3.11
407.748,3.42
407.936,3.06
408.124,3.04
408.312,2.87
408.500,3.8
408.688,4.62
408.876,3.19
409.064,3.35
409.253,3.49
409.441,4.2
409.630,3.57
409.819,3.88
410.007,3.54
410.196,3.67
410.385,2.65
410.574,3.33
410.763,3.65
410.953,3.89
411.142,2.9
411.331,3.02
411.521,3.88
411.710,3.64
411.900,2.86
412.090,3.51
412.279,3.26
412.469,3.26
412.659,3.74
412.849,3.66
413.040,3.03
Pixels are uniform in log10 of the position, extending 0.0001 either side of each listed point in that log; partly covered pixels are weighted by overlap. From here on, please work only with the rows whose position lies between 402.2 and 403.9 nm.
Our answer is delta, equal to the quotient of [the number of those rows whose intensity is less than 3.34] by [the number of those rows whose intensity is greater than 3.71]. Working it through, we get 7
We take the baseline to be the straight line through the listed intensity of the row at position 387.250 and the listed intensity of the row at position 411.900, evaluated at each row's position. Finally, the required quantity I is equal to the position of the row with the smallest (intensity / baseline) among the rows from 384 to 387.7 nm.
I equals 384.054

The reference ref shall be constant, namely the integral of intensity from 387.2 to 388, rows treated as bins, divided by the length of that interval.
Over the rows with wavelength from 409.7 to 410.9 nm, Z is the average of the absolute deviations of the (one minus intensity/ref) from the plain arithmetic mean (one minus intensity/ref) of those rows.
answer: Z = 0.07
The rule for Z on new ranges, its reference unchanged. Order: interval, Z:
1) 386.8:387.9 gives 0.05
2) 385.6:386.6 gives 0.09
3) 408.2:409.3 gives 0.11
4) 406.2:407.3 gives 0.03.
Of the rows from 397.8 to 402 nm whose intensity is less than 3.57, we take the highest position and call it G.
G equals 401.968 nm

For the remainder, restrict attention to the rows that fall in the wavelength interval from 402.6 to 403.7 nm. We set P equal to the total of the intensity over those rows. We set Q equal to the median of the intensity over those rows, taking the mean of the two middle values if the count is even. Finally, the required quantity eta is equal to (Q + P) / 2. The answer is 11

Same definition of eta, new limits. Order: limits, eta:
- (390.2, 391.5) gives 14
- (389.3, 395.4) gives 62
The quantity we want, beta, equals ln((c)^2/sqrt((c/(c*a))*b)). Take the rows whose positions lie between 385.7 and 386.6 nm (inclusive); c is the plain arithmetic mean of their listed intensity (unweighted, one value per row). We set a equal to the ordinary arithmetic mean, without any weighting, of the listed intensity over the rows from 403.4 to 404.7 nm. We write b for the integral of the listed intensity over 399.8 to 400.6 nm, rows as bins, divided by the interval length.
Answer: 2.79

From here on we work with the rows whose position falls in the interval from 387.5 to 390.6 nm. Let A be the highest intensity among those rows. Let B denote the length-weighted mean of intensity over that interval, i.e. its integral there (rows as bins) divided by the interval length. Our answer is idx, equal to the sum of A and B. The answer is 8.81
